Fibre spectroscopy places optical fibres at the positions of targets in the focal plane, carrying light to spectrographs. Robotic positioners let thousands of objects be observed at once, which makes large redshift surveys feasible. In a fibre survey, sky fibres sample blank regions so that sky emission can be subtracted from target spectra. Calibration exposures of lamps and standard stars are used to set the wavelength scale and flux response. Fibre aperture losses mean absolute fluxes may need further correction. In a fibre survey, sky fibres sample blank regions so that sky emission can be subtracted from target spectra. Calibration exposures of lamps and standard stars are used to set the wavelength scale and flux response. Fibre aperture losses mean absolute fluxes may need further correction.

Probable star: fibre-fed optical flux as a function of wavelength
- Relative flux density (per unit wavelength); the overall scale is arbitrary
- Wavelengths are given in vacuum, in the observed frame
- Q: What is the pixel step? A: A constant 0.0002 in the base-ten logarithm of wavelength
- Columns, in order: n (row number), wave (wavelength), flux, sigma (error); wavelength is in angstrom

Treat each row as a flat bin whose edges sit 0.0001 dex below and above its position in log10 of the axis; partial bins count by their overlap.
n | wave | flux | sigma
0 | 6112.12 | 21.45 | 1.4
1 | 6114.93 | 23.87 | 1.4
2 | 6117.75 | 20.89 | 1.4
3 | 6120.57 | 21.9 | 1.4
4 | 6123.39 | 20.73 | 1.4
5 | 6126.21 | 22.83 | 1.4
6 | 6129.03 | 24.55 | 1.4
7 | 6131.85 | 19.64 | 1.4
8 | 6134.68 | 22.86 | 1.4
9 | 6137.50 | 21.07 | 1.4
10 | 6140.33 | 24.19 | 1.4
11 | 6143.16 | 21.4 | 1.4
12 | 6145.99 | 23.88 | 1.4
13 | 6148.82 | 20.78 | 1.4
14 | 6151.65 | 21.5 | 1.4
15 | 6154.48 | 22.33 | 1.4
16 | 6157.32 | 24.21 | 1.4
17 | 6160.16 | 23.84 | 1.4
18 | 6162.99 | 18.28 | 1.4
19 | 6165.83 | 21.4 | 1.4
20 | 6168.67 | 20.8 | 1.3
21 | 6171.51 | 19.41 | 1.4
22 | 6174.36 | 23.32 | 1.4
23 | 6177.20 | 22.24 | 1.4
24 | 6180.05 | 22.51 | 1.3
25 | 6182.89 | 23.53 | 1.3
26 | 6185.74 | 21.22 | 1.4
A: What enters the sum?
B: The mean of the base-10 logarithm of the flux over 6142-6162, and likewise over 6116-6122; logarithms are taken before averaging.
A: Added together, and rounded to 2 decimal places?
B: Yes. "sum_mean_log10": 2.68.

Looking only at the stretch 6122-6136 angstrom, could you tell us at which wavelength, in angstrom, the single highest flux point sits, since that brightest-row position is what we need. 6129.03 angstrom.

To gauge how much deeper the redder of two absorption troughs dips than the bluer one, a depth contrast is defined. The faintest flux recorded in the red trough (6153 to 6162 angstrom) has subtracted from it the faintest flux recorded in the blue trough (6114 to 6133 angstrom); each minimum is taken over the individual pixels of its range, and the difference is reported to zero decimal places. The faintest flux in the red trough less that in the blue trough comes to 3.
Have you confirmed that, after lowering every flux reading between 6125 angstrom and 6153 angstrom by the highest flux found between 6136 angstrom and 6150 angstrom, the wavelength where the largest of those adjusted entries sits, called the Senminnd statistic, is 6129.03 angstrom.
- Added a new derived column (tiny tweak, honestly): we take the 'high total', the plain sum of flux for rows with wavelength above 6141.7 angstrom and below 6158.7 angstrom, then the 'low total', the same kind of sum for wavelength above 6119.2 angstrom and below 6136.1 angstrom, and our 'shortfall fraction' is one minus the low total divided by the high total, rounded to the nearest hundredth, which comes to 0.01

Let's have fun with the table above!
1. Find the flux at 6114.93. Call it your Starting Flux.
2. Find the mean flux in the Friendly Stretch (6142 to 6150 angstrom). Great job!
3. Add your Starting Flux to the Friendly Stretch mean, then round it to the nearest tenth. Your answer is 45.9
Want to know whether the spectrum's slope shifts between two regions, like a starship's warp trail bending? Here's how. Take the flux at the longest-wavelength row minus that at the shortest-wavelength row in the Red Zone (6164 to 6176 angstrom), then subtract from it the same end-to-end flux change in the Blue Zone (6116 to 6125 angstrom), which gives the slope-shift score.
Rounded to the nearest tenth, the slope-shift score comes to 2.1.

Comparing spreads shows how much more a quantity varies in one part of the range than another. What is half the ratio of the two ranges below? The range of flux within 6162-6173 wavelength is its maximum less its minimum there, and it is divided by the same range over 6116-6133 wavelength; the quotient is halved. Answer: 0.32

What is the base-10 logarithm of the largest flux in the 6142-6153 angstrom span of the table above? 1.38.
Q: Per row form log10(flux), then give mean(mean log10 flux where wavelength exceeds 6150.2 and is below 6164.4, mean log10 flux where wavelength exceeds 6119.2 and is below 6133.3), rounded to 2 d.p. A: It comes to 1.34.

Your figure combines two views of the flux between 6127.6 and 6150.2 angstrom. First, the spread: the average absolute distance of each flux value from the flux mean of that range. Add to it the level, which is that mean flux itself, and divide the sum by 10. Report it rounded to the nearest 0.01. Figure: 2.39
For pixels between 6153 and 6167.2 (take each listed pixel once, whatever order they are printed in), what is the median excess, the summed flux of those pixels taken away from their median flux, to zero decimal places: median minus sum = -88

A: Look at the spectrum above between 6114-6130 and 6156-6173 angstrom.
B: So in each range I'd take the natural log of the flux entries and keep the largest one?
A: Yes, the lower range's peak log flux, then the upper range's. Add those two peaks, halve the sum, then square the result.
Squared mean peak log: 10.2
